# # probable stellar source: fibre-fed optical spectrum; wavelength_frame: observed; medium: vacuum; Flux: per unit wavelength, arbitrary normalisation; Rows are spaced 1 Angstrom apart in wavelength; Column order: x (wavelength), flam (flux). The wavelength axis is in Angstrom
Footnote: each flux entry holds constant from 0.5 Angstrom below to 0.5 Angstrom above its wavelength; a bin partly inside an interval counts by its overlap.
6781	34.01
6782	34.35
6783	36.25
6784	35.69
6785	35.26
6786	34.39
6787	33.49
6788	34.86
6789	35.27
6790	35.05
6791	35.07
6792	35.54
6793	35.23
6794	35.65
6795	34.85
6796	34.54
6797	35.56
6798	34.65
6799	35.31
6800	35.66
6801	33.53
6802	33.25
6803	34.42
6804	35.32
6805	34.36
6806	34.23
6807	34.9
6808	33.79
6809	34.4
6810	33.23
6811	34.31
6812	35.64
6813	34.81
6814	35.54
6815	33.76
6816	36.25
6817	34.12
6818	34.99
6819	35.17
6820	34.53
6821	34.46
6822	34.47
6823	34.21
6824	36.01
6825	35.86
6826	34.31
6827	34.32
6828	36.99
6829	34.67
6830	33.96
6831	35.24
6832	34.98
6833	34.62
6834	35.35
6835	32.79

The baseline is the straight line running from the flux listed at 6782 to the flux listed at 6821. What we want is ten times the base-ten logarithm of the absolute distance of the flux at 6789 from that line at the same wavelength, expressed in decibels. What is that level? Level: -0.46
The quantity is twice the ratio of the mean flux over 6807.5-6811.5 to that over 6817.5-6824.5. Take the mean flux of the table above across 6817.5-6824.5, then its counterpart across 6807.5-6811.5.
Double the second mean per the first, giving 1.95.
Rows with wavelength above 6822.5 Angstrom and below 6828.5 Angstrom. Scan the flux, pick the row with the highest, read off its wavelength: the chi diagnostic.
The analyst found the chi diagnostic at 6828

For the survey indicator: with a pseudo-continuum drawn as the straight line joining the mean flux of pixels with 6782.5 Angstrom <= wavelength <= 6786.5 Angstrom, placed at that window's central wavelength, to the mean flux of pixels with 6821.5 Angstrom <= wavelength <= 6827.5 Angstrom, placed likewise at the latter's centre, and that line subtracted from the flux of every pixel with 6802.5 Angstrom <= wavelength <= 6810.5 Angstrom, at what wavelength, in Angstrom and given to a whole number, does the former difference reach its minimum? 6810 Angstrom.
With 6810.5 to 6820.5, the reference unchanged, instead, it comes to 6815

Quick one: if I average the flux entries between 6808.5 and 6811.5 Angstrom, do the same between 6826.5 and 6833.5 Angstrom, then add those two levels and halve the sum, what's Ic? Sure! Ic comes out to 34.5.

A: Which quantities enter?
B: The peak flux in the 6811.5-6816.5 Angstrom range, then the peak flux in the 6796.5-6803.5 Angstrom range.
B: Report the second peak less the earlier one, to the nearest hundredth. -0.59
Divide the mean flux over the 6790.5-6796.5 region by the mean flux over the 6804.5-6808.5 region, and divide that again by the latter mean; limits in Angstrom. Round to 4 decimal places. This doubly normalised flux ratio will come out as 0.0298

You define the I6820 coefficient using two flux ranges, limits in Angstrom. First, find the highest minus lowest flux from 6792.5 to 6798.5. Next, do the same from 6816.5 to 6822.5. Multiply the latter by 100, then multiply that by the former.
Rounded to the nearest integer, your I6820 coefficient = 117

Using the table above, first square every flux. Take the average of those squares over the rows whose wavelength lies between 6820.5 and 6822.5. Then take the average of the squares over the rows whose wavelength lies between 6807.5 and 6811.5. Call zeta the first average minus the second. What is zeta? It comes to 36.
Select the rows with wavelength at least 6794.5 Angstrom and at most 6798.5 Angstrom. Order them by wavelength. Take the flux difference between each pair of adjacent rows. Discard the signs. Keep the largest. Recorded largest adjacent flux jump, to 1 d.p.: 1.0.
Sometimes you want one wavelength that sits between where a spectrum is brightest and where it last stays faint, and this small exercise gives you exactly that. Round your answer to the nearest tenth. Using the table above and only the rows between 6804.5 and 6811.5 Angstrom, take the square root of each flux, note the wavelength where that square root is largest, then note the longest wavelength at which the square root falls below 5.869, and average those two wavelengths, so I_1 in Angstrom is 6809.0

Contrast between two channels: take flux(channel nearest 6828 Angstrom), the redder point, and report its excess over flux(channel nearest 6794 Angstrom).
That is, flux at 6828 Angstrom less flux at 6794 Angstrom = 1.3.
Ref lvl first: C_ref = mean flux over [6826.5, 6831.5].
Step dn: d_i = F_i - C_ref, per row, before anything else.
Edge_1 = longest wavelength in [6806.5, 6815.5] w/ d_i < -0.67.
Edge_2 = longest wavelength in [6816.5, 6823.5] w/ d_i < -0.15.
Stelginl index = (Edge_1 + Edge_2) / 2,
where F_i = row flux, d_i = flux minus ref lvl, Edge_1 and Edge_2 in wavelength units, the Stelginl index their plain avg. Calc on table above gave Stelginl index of 6819.0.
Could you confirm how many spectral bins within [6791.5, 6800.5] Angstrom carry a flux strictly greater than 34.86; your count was 6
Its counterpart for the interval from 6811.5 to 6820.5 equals 5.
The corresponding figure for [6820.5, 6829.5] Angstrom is 3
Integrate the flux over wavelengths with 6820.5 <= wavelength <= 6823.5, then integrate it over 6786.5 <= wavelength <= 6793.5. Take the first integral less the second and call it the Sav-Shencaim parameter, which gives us -141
